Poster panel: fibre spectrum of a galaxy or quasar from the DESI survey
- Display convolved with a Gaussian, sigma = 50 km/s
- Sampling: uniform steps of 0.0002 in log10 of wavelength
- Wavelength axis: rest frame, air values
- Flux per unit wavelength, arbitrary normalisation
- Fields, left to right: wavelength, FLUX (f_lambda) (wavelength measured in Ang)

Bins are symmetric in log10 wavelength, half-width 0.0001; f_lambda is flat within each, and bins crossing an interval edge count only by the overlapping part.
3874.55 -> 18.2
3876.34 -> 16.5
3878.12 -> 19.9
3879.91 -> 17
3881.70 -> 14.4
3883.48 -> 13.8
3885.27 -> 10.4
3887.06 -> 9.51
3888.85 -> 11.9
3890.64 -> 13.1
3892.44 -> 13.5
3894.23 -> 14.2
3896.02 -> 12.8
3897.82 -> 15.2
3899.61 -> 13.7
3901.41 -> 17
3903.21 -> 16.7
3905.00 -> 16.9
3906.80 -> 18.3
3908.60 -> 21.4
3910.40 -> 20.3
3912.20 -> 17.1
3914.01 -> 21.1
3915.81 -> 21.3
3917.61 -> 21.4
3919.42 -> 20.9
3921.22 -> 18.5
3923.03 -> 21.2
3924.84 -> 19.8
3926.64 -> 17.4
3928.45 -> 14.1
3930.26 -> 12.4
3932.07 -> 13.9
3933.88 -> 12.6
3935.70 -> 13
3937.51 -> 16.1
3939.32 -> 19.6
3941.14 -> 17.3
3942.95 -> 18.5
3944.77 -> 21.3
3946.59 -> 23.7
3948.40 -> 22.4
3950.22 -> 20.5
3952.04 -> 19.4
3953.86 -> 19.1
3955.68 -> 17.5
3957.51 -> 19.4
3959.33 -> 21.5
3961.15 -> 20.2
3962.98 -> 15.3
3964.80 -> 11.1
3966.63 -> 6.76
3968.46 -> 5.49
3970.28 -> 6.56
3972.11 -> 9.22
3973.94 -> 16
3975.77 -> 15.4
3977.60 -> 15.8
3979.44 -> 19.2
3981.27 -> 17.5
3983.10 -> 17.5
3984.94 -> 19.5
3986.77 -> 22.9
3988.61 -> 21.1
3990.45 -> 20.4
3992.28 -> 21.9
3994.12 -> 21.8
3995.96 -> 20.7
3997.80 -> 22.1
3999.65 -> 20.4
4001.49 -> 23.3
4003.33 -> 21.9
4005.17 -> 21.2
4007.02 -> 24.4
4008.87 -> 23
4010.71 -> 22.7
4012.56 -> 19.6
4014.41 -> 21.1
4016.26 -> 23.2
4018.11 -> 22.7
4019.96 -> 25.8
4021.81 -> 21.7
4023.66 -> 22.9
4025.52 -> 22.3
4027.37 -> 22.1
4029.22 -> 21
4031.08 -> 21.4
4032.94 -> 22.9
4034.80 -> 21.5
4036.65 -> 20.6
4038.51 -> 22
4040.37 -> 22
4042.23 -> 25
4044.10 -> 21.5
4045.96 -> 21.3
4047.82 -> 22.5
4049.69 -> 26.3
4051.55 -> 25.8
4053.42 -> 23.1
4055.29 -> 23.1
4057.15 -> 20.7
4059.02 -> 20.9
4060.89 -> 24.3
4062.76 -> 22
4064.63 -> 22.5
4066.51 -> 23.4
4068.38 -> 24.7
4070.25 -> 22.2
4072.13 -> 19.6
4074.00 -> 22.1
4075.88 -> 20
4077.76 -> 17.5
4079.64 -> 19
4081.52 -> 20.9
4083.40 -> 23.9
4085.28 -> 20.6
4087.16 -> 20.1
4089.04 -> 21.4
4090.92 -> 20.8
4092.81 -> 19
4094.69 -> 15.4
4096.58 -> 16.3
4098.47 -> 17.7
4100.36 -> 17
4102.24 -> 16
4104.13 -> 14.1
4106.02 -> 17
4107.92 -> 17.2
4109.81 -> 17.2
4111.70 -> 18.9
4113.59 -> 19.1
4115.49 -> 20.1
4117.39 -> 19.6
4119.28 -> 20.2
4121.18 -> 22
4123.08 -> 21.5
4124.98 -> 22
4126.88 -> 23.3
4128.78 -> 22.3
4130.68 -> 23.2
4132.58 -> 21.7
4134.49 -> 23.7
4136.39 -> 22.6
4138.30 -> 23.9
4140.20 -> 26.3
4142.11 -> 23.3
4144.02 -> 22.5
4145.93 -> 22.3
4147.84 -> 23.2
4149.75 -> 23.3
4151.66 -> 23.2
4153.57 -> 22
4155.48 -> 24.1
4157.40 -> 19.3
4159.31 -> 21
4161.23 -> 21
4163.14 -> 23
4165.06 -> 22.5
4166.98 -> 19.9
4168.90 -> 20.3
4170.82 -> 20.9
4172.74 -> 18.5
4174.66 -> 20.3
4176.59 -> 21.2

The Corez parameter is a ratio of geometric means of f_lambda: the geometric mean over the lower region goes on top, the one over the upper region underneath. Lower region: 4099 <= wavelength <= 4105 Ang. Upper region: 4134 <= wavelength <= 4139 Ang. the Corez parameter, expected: 0.67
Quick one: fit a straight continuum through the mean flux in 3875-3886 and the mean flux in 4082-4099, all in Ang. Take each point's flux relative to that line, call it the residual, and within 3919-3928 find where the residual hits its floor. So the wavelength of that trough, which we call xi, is 3926.64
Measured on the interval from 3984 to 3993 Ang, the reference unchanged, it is 3984.94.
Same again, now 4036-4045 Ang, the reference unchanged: 4036.65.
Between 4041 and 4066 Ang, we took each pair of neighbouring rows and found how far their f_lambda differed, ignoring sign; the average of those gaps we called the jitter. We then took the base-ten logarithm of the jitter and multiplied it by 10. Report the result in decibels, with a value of 2.4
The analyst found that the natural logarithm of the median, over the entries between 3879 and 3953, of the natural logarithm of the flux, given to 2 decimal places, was 1.04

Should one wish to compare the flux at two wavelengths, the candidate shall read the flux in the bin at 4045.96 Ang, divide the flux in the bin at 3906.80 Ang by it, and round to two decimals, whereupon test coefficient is 0.86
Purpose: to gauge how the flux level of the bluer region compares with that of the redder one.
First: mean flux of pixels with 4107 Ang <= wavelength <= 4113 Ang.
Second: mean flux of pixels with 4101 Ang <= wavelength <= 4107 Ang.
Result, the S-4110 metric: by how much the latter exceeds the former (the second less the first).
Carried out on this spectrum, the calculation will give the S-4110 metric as -2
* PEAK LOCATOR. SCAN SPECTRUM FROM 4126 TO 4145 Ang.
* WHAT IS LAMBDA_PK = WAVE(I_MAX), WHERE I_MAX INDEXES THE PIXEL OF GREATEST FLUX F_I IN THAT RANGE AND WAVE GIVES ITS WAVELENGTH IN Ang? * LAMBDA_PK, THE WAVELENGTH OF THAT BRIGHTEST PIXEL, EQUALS 4140.20 Ang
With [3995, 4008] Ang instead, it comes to 4007.02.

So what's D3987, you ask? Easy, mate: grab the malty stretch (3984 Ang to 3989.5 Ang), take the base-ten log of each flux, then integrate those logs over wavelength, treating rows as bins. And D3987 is 7.3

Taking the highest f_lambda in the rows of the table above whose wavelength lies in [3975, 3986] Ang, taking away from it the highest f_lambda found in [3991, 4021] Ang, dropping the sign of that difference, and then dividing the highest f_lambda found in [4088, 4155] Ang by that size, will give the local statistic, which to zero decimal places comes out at 4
